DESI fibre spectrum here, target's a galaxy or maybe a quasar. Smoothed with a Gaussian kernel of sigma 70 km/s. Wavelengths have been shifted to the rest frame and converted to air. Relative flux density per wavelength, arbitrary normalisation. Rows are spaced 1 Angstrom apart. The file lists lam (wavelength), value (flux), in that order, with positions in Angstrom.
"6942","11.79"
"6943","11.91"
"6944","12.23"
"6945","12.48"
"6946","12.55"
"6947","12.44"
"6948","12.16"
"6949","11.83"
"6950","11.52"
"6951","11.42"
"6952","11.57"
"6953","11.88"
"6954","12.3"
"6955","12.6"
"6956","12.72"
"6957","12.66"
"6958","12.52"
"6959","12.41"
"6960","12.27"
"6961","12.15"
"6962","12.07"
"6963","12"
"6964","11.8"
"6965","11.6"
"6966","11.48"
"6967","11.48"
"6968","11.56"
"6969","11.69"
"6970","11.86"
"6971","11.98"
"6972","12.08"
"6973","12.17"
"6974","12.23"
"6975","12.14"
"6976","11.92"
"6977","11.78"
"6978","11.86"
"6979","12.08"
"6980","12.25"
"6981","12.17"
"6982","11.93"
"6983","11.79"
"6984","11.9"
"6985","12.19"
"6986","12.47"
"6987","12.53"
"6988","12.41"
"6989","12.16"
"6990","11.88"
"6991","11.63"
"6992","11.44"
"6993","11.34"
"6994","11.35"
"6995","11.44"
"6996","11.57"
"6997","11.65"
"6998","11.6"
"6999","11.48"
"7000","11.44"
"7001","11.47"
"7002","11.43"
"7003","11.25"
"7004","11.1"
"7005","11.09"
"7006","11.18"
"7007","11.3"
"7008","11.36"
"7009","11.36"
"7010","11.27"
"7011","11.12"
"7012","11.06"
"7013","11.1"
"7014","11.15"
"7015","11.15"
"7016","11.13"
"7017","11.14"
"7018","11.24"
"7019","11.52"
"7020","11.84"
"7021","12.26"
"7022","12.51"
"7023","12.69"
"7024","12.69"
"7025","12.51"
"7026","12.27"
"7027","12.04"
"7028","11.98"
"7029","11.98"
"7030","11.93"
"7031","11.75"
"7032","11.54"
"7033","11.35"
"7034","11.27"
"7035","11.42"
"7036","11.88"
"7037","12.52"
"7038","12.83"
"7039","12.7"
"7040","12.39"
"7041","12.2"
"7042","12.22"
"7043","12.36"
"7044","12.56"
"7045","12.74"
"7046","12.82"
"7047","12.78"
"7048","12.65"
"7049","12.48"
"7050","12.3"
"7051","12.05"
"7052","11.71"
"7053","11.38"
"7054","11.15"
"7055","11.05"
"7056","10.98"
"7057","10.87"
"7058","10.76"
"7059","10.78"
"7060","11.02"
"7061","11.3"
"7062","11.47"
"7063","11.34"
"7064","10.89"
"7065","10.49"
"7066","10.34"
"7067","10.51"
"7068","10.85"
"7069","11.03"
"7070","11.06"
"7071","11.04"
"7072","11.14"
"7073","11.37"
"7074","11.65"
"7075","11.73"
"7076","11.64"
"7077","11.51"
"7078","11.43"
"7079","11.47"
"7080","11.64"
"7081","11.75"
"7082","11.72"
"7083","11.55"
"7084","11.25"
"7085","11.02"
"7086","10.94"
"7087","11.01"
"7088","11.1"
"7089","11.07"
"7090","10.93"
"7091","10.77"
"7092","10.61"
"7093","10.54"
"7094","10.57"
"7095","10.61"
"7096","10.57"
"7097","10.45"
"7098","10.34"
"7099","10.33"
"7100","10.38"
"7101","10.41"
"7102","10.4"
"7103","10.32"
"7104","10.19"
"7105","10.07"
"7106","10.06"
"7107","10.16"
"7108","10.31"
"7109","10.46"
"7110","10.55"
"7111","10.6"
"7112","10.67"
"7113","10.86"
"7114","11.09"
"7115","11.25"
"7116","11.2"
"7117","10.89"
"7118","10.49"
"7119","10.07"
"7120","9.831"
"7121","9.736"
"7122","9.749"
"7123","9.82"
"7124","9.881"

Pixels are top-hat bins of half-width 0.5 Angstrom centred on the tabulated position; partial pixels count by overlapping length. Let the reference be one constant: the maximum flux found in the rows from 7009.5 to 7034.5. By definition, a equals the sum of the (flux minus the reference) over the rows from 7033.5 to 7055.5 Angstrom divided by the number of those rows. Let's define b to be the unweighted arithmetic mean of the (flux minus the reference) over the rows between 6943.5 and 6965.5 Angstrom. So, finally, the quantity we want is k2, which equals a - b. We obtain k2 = 0.0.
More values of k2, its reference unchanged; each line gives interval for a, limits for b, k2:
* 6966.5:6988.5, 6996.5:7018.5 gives 0.7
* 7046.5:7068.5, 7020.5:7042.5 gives -0.8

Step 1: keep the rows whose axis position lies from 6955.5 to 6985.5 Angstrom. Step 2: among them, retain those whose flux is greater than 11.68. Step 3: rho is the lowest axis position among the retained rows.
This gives 6956 Angstrom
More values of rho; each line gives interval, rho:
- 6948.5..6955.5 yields 6949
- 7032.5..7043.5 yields 7036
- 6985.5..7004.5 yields 6986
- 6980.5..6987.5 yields 6981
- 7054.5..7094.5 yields 7075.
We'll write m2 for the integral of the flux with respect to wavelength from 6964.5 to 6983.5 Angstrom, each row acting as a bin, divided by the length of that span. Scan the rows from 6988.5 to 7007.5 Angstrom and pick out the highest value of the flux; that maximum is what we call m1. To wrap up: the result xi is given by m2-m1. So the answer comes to -0.26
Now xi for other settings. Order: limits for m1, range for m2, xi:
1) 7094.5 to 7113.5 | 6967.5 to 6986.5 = 1.14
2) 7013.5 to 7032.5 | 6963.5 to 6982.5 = -0.79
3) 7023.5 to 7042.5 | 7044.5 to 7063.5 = -1.17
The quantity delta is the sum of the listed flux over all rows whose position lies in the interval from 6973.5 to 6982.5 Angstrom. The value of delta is 108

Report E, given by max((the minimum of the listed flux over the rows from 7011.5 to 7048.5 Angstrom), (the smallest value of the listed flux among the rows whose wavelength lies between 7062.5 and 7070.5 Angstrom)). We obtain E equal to 11.1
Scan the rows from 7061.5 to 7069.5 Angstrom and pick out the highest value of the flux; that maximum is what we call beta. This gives 11.47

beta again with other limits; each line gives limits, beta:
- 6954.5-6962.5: 12.72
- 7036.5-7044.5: 12.83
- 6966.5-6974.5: 12.23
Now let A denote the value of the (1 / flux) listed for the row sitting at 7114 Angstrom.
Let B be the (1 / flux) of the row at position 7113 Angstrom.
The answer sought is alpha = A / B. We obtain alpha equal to 0.98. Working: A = 0.0902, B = 0.092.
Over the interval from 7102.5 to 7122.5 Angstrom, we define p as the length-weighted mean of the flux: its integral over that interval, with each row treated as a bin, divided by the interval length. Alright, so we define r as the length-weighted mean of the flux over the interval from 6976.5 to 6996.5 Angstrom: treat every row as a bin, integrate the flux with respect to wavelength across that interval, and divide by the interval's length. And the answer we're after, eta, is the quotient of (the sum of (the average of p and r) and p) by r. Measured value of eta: 1.81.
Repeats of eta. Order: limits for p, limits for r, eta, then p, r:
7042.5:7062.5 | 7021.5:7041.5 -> 1.96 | 11.8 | 12.1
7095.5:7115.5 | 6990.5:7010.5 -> 1.88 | 10.5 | 11.4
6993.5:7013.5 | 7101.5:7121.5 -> 2.12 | 11.3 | 10.5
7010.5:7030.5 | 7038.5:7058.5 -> 1.97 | 11.8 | 12.0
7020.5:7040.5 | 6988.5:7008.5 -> 2.09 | 12.1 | 11.5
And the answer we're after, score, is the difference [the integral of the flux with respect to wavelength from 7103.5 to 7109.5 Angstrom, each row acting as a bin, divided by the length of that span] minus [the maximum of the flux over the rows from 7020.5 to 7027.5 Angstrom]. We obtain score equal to -2.5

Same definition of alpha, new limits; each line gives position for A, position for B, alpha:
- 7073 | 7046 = 1.13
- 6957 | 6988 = 0.98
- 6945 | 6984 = 0.95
